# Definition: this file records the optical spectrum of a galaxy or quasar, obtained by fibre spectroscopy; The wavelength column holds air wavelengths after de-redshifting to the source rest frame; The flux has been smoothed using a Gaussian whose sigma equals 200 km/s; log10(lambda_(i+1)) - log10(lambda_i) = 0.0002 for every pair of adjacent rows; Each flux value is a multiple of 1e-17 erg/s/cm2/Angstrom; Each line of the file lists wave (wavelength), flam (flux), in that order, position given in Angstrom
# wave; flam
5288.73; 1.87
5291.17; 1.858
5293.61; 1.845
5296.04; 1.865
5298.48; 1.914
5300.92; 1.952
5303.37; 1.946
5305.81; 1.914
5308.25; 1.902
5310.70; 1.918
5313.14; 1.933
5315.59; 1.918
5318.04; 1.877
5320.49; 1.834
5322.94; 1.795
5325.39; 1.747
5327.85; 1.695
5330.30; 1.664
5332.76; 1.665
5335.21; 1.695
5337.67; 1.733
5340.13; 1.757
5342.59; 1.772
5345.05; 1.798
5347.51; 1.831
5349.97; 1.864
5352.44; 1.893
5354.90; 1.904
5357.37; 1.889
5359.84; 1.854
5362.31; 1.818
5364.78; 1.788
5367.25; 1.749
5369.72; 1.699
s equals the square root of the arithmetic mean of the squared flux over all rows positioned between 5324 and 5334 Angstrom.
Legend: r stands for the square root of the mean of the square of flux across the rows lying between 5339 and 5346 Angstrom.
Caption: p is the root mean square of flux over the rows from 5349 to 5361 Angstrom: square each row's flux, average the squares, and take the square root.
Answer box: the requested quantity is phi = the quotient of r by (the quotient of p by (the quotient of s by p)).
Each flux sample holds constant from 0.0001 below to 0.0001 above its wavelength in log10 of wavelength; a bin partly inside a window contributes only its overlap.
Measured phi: 0.85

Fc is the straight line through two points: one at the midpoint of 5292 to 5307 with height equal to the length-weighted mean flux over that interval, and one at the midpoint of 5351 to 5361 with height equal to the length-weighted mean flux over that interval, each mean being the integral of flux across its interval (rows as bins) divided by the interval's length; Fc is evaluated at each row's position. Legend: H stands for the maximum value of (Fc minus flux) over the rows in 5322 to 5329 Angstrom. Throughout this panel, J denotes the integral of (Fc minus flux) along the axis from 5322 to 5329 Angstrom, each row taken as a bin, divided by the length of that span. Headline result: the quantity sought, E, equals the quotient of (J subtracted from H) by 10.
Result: 0.005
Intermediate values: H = 0.20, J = 0.15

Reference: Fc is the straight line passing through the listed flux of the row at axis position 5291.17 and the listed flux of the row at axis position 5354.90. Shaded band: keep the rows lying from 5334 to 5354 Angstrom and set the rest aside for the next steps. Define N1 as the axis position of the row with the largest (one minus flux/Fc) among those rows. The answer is 5335.21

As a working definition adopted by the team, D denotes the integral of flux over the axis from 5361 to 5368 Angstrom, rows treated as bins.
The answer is 12.5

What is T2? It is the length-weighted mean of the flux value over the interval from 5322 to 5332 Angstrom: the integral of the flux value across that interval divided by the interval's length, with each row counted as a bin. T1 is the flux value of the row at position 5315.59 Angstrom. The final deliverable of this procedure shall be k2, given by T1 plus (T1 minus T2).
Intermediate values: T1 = 1.918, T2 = 1.72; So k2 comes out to 2.1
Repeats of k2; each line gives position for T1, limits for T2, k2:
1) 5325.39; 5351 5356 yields 1.6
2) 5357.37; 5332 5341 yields 2.1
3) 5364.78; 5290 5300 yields 1.7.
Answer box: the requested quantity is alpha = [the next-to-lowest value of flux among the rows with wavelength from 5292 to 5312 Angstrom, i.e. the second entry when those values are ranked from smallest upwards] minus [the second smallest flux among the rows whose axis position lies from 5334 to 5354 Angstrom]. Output 0.13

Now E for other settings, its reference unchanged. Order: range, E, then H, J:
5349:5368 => 0.009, 0.13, 0.04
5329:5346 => 0.006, 0.23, 0.17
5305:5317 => 0.002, 0.00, -0.02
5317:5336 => 0.008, 0.23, 0.15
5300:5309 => 0.003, 0.00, -0.03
